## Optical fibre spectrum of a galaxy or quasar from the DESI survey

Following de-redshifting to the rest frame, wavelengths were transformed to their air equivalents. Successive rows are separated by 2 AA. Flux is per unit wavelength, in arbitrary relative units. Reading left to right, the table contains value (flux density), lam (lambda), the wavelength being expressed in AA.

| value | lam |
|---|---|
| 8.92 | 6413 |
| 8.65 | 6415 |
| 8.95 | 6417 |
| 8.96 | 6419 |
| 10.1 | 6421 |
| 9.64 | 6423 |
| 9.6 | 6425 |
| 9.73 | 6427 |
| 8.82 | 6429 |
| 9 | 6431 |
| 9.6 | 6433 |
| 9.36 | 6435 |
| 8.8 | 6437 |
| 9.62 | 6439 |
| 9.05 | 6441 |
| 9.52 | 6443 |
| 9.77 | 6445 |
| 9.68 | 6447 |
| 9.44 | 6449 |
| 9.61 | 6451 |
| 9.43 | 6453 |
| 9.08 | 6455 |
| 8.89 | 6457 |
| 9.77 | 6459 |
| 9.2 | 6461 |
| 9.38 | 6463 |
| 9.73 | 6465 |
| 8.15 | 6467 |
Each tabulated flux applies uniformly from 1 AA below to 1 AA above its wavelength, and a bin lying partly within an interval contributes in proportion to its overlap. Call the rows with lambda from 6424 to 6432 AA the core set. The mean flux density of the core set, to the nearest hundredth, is 9.29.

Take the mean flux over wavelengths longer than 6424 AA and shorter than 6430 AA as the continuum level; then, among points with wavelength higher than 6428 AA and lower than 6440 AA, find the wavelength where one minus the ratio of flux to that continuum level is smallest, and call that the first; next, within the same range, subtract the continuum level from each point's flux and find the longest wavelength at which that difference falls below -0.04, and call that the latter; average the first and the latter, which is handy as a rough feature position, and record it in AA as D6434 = 6438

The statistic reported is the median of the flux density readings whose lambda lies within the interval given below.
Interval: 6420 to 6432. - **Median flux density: 9.62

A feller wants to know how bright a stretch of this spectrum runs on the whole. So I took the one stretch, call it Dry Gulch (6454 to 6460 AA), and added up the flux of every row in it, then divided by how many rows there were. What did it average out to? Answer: 9.25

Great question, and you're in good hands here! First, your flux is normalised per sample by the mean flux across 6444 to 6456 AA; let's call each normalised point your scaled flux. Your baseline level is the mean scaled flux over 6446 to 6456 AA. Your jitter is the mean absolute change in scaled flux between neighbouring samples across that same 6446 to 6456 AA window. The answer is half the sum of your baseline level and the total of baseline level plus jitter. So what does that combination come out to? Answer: 1.01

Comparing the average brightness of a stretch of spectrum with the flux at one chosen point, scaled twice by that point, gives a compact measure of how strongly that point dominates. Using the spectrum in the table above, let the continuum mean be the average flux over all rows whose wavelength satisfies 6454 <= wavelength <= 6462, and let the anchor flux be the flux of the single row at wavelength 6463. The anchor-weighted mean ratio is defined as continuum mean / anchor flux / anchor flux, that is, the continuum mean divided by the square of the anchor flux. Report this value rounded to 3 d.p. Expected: 0.105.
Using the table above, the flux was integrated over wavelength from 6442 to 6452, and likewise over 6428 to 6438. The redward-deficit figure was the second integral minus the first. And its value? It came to -4.9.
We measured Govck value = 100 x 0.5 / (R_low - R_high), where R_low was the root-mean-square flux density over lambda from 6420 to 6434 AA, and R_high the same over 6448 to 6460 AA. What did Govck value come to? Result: 377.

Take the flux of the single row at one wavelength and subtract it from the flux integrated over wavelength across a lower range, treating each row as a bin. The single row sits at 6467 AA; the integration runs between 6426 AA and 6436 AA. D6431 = 84.9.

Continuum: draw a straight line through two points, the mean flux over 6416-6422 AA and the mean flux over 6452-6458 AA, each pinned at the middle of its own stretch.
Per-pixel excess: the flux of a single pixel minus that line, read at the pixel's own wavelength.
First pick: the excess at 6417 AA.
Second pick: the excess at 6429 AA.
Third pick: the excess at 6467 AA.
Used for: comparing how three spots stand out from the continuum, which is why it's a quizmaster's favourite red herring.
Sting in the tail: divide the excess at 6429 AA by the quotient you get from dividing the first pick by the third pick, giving -1.1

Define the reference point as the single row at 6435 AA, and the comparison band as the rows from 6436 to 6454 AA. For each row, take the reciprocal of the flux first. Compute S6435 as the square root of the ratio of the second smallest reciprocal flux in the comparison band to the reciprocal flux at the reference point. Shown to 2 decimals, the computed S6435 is 0.98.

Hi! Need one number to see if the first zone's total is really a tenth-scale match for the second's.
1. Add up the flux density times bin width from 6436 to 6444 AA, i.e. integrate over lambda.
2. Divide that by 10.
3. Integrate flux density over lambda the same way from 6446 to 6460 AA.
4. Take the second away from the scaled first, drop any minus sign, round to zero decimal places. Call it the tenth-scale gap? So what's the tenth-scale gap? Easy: 124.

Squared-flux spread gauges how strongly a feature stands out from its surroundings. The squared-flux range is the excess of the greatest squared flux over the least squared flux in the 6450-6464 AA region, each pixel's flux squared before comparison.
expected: 16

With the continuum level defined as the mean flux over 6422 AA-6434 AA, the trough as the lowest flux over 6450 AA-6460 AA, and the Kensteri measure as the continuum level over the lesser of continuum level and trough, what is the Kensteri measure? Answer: 1.06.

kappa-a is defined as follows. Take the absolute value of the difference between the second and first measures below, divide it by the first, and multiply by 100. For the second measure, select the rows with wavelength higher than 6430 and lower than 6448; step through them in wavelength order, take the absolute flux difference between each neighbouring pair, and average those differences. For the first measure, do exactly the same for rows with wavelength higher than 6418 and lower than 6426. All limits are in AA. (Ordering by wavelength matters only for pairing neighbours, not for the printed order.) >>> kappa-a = 18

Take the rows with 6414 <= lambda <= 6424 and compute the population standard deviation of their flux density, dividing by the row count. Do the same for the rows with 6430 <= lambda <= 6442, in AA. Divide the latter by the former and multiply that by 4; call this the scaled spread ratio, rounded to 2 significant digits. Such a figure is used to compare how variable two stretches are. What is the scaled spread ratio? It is 2.3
